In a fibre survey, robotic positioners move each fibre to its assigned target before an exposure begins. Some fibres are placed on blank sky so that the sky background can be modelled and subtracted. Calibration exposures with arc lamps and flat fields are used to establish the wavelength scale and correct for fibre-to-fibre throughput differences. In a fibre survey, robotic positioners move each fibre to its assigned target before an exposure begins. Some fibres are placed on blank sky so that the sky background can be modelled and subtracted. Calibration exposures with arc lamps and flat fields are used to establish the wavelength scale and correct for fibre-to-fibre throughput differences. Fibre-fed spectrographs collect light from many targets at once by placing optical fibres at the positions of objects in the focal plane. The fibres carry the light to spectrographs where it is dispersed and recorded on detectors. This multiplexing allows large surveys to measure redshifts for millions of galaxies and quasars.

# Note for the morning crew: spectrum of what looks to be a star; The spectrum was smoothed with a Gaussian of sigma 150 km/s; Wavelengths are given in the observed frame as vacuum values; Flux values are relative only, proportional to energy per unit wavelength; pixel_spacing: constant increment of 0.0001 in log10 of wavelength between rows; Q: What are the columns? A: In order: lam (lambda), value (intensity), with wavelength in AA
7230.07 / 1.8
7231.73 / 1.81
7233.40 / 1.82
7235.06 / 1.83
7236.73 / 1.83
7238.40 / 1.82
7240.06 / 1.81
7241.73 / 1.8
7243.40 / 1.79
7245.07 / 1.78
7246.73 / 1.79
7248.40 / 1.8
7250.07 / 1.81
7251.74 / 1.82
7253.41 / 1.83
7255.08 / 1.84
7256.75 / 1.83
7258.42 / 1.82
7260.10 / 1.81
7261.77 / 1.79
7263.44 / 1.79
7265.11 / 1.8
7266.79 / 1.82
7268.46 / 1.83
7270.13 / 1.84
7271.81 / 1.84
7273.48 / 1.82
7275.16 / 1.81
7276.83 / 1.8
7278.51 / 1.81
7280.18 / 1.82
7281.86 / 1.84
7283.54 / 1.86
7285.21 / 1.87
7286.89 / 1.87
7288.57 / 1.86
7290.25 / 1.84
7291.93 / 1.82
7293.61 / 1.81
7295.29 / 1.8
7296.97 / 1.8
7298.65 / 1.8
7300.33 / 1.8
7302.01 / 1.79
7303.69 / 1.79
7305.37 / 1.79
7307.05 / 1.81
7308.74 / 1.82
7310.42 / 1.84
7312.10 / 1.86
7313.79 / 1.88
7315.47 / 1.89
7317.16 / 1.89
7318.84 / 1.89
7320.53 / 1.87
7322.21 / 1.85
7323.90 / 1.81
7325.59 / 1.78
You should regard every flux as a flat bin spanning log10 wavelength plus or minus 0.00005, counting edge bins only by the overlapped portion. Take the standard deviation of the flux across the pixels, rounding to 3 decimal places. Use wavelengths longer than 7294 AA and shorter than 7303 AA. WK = 0.004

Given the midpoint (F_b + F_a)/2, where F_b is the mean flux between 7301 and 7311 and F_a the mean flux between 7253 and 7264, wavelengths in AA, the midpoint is 1.81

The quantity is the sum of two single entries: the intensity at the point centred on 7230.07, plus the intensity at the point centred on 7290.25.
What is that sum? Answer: 3.64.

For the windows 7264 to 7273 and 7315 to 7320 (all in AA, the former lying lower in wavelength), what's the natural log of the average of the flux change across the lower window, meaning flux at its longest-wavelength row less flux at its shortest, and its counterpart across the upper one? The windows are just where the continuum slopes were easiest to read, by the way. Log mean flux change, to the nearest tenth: -3.9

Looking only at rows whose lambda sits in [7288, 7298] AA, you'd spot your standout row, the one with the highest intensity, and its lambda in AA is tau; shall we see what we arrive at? 7288.57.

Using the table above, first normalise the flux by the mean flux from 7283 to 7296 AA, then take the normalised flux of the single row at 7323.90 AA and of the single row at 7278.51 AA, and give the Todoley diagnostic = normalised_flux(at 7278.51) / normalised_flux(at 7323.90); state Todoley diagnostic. 1.00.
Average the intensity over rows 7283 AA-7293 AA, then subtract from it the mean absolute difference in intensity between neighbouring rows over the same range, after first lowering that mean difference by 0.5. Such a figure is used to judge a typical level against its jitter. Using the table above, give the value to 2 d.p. 2.34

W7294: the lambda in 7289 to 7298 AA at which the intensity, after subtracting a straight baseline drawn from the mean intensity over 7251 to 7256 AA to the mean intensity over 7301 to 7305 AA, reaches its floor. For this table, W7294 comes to 7295.29 AA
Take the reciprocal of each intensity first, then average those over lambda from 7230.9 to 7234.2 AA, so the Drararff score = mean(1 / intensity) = 0.551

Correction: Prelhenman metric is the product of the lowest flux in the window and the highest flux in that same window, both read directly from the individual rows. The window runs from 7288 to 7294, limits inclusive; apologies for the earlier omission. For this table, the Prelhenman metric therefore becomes 3.37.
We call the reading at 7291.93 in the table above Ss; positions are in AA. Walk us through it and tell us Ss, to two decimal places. 1.82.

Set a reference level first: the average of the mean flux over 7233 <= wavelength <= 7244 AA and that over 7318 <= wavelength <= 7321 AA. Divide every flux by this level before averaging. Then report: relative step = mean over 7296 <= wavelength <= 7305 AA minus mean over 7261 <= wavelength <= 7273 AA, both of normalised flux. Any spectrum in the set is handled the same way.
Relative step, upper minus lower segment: -0.011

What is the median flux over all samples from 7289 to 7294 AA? 1.82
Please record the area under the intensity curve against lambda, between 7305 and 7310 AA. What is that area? 9.1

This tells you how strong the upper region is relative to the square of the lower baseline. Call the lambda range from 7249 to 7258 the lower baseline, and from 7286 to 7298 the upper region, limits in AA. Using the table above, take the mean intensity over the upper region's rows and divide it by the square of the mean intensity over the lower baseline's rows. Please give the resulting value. 0.548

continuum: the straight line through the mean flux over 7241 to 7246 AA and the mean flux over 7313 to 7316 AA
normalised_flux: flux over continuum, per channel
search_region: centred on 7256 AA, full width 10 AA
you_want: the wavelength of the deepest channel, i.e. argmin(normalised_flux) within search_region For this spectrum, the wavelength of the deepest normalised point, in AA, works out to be 7260.10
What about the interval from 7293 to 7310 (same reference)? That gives 7305.37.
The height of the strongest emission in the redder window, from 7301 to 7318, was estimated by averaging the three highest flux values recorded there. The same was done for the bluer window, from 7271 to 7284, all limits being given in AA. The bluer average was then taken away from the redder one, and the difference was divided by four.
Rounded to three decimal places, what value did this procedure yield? 0.010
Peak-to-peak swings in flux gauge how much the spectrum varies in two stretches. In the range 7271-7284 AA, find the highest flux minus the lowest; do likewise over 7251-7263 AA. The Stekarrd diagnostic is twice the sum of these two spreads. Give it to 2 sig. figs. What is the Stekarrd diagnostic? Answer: 0.22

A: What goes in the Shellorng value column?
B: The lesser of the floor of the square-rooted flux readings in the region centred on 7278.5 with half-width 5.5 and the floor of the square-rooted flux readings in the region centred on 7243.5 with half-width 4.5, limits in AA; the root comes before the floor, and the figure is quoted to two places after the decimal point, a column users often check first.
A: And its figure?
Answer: 1.33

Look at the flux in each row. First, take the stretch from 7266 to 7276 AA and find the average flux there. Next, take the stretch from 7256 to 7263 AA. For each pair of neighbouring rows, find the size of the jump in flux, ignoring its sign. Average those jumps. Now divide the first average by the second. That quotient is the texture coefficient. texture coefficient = 137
